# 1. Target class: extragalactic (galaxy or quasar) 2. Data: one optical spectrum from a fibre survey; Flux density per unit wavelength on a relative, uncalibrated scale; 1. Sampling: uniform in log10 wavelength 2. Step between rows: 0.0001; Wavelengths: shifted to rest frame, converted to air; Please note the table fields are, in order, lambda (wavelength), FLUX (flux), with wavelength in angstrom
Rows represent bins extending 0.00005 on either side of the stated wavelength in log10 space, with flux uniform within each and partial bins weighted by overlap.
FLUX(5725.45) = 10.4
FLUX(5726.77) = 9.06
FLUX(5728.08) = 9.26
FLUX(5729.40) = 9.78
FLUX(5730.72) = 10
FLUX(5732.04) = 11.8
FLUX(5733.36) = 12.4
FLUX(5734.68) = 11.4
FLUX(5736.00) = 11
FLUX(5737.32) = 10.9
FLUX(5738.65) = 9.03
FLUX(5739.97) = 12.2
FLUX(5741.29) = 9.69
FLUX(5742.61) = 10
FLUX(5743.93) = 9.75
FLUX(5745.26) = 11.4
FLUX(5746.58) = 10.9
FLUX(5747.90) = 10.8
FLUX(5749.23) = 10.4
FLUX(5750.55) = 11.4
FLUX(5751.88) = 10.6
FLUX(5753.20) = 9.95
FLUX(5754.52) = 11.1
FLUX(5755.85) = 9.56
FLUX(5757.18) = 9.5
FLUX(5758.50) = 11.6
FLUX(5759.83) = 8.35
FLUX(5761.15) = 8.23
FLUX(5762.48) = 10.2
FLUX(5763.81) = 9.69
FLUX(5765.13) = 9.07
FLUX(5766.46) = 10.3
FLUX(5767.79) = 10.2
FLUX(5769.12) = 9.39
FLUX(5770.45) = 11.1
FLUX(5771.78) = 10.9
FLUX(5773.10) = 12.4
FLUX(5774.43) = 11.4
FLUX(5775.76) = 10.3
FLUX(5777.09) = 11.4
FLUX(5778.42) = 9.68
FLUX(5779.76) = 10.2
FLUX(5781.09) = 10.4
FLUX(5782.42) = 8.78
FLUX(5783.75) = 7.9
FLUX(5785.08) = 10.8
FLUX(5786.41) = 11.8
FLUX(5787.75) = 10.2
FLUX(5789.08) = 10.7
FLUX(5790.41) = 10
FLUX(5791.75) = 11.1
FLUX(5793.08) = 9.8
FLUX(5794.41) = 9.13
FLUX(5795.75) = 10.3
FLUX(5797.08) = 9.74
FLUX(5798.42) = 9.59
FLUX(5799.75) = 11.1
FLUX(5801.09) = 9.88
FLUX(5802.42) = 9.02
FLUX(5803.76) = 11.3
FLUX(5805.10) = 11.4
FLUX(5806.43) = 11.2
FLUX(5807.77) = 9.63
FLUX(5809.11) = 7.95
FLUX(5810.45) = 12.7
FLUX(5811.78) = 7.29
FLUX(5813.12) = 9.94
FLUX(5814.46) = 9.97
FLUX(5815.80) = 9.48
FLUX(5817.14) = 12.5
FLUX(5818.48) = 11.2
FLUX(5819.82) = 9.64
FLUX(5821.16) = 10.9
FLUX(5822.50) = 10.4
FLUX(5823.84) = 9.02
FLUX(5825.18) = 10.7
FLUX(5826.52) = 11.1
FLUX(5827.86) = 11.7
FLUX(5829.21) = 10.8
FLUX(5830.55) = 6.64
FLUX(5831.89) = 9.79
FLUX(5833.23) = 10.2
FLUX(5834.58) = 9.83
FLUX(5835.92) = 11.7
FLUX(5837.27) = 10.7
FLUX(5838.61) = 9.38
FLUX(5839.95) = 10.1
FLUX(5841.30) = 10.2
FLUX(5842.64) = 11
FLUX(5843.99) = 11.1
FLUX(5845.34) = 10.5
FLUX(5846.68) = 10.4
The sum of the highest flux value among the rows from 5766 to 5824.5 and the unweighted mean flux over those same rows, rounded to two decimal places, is 22.97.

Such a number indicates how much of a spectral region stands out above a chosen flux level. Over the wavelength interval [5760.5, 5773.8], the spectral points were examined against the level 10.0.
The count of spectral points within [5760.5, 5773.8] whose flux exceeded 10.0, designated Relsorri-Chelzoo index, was 6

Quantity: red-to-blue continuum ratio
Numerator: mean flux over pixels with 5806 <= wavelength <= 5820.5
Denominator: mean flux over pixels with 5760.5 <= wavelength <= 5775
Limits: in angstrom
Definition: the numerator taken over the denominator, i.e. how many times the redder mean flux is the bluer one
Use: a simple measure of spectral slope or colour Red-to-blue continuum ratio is 0.99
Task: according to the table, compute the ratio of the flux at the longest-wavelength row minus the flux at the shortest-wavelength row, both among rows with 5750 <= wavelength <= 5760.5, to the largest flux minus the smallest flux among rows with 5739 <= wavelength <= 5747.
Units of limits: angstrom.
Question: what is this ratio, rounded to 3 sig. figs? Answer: -1.22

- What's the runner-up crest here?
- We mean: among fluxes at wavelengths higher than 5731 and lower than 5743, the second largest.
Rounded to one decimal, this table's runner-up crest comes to 12.2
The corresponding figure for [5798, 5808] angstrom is 11.3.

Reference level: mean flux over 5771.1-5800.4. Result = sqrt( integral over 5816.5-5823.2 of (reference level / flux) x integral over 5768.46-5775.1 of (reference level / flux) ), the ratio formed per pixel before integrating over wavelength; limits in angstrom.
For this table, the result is 6.3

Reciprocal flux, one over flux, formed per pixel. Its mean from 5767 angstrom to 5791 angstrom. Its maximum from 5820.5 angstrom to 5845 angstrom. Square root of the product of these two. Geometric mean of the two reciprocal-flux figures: 0.121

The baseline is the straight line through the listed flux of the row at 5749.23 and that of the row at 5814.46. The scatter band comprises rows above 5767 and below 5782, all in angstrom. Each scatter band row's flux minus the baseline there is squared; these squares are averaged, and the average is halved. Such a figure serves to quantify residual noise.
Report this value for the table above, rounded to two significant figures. 0.44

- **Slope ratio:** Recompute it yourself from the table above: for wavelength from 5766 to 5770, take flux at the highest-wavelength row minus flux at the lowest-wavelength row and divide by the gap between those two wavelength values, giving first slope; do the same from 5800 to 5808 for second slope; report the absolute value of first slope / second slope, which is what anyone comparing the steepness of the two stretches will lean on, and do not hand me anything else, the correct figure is 9.14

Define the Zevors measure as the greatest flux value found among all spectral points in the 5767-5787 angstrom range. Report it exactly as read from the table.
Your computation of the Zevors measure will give 12.4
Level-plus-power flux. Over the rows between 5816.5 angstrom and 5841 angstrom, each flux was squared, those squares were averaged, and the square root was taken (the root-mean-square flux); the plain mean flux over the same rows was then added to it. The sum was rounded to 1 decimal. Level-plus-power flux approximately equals 20.8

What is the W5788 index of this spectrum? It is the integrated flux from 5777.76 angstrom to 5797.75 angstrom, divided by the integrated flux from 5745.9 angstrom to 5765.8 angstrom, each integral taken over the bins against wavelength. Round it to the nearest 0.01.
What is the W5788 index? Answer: 1.00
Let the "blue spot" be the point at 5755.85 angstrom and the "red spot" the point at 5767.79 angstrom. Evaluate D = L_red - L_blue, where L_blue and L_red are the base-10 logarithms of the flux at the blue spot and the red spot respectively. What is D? 0.028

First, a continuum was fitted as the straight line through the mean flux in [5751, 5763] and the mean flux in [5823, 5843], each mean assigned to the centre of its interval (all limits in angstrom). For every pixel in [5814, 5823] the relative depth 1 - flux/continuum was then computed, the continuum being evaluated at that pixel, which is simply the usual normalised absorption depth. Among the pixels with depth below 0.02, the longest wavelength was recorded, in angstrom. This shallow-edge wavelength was 5822.50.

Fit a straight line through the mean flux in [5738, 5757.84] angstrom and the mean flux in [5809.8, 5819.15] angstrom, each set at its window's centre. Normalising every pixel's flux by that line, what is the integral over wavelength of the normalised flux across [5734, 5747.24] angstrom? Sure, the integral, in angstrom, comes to 13.5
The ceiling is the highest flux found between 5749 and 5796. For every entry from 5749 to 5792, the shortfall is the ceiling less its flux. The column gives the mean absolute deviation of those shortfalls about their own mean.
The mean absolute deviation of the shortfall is 0.80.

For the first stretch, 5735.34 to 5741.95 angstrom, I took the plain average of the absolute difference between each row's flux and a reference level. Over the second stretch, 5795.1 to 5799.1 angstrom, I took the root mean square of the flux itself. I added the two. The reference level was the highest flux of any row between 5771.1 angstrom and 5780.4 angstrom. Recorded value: 11.7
